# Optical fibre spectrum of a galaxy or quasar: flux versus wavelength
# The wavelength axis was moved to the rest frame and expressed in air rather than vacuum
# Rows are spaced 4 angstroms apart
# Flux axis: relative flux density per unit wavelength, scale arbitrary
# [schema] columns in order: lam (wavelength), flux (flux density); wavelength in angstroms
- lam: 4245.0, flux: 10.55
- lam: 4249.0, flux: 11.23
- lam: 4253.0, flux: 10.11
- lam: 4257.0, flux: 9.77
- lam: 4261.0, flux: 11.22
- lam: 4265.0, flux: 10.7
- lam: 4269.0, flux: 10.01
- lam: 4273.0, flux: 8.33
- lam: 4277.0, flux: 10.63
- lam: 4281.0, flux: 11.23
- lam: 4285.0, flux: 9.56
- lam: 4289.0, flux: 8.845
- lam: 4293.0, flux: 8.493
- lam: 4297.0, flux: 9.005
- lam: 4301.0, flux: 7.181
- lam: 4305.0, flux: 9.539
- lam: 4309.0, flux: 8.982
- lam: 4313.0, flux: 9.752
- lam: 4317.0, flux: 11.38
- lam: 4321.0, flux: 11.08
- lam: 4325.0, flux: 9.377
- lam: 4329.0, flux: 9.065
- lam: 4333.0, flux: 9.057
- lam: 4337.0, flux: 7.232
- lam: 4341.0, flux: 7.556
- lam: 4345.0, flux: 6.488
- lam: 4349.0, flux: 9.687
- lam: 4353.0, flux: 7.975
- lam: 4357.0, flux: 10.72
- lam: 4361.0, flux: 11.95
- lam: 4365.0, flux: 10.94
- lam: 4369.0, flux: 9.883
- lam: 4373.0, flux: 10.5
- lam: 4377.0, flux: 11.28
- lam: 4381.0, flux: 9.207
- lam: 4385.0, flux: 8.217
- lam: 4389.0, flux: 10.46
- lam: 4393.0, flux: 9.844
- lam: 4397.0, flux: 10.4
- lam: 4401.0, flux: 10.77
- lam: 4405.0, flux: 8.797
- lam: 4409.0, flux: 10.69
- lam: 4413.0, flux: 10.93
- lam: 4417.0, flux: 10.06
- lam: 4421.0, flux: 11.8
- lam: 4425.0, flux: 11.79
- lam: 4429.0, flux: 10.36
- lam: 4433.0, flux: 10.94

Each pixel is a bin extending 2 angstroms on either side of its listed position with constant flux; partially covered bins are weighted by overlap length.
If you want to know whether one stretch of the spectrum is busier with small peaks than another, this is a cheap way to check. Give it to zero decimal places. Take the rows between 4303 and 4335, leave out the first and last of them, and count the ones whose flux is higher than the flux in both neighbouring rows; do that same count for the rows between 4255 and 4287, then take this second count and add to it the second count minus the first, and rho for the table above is 3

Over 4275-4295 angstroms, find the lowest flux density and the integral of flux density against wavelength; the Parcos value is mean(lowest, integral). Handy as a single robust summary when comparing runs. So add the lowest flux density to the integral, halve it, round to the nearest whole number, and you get 102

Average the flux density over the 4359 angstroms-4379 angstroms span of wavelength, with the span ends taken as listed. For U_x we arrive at 10.9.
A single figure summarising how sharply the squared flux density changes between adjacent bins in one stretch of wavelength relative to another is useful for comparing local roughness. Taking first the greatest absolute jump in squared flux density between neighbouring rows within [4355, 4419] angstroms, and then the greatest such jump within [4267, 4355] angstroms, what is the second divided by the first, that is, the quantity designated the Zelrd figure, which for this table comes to 1.22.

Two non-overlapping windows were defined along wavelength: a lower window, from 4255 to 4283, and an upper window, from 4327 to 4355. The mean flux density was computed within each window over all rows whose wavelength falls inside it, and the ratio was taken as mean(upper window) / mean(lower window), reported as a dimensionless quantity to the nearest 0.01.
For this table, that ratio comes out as 0.79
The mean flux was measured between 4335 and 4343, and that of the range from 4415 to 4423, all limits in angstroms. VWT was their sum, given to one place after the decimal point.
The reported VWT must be 18.3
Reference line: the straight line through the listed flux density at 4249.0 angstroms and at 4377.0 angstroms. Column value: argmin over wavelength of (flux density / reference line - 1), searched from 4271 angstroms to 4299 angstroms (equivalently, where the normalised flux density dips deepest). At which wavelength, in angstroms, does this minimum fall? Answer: 4273.0 angstroms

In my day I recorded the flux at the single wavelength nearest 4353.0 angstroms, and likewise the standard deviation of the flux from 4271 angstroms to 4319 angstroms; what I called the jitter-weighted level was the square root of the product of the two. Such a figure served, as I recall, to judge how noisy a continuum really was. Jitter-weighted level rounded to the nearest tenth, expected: 3.1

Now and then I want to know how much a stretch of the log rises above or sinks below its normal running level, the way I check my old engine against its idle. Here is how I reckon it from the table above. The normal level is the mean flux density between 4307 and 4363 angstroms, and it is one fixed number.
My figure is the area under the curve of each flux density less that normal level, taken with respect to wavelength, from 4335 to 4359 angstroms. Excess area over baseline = -25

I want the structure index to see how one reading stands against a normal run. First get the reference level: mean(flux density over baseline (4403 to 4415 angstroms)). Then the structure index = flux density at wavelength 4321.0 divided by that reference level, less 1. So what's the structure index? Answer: 0.093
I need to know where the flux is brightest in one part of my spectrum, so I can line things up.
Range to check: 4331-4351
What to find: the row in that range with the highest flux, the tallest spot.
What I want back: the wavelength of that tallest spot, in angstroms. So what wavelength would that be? 4349.0 angstroms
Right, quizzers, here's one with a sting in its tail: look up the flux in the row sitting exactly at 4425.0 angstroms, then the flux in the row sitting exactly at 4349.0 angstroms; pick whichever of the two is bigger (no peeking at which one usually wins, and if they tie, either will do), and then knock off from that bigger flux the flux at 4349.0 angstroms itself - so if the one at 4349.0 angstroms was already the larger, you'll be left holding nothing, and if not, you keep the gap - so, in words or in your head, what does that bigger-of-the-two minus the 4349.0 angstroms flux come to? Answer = 2.1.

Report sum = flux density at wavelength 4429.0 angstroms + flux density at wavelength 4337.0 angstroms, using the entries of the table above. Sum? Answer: 17.6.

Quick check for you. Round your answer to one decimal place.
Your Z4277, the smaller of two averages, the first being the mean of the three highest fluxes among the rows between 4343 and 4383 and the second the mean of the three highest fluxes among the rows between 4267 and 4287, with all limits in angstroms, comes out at 10.6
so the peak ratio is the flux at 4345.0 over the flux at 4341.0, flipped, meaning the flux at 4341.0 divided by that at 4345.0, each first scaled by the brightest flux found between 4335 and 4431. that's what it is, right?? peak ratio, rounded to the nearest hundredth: 1.16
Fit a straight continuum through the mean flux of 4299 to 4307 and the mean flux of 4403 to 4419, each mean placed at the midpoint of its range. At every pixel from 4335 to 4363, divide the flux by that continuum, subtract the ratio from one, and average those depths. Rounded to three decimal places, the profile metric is 0.036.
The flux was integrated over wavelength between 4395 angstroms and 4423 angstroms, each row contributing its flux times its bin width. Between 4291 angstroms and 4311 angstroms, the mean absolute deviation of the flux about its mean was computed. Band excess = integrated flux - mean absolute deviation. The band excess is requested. 293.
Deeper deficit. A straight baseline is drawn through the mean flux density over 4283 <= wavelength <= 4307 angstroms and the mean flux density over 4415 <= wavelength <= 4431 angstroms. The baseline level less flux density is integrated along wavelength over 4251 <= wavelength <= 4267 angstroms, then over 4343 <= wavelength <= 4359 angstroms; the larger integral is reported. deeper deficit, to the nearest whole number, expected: 16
